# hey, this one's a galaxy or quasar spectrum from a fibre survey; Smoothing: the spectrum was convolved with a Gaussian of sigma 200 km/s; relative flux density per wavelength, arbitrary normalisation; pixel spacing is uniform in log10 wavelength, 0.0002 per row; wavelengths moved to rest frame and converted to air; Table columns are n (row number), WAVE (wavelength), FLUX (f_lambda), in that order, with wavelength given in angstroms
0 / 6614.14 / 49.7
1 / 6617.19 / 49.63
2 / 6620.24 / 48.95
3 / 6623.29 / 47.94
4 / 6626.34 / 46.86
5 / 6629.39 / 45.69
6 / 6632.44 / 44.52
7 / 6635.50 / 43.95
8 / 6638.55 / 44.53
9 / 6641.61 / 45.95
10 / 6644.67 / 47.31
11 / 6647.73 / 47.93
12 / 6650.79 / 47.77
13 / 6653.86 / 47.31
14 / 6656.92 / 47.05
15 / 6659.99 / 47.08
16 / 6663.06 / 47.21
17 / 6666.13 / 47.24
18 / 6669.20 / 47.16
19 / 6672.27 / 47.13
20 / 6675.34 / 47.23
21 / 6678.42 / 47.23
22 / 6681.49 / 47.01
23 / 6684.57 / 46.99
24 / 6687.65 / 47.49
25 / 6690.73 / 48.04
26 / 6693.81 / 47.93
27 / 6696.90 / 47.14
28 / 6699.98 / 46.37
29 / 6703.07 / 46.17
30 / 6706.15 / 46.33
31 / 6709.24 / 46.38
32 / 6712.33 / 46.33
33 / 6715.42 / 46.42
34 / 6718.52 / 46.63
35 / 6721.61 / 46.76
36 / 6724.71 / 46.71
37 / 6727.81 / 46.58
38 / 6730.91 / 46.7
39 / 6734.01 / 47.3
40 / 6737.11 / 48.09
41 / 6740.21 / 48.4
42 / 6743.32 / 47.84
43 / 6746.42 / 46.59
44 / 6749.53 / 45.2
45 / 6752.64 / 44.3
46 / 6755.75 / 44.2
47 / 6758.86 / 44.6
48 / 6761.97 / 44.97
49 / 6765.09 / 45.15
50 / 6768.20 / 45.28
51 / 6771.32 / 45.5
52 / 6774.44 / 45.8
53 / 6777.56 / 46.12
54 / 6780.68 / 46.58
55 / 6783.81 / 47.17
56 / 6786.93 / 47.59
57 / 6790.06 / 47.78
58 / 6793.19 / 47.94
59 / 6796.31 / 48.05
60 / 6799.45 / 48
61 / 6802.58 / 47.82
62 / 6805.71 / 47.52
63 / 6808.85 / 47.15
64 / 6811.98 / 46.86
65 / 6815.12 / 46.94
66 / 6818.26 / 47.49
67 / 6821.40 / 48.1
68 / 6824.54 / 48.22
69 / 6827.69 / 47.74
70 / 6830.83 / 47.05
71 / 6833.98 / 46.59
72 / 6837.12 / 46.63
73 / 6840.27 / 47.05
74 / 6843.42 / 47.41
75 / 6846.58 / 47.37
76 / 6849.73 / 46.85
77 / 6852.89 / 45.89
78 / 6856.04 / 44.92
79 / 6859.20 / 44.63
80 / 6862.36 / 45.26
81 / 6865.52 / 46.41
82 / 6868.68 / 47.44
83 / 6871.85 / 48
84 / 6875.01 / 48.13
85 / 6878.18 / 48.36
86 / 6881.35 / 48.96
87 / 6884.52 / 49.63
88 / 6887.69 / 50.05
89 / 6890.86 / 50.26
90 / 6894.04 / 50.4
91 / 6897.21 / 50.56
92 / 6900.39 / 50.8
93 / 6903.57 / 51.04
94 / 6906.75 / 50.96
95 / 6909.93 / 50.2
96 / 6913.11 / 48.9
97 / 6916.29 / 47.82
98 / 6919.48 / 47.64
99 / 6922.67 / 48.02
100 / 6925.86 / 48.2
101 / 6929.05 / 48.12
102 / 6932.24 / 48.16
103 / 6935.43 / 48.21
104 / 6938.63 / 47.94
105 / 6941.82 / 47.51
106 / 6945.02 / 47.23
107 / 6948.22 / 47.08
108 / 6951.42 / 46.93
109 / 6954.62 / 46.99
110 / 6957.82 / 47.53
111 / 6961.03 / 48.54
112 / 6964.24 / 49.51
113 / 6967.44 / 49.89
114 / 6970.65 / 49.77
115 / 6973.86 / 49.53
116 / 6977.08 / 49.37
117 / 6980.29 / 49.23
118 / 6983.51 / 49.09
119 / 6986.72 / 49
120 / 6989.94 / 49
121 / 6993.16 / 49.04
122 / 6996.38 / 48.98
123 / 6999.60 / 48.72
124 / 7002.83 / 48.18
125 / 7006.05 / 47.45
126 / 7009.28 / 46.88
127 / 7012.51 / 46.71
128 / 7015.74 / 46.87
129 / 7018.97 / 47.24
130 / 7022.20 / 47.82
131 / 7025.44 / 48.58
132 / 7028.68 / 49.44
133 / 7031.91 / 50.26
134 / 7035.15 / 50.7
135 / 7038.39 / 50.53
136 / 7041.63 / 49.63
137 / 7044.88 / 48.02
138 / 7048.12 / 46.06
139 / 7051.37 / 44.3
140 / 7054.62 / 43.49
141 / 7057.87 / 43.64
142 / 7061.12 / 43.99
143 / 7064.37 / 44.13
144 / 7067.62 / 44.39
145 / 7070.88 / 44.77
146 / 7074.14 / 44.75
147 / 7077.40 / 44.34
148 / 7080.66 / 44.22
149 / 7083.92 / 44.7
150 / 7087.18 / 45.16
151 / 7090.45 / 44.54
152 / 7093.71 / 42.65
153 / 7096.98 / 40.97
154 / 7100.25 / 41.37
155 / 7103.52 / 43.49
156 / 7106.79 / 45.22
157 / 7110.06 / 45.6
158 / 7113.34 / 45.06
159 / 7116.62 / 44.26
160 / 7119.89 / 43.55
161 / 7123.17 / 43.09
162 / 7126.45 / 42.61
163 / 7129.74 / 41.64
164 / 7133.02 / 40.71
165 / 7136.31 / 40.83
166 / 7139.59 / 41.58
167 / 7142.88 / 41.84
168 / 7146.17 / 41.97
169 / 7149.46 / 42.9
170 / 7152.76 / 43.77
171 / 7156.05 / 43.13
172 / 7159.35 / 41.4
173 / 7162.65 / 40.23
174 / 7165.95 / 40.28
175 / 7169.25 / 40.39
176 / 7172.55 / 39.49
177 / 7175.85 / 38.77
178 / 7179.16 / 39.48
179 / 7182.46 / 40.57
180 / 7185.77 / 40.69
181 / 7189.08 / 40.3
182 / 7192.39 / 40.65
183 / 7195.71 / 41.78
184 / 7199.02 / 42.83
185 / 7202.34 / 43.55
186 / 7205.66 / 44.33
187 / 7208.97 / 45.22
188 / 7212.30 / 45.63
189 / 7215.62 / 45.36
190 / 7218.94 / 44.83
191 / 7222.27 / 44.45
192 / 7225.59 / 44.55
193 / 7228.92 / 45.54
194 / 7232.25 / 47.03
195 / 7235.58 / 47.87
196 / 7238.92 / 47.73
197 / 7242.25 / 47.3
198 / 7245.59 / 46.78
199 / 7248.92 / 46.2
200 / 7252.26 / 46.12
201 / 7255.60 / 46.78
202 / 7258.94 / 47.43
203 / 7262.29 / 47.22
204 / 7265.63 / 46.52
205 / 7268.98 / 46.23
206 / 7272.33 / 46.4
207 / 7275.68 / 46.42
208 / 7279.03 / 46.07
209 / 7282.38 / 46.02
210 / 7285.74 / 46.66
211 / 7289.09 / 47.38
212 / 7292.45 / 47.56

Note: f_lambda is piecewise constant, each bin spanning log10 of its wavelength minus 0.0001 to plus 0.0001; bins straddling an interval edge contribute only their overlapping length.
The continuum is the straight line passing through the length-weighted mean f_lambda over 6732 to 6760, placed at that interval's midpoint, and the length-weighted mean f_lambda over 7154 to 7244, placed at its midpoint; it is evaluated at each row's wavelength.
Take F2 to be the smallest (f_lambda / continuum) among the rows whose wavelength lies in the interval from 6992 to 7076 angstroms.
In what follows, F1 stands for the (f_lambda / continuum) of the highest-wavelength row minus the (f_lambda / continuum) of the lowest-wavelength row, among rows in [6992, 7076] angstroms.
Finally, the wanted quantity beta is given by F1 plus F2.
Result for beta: 0.90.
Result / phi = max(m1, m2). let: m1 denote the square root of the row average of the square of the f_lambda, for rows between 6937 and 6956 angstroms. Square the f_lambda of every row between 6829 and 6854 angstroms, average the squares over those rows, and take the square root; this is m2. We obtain 47.3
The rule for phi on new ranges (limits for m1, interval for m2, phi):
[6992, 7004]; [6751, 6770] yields 48.7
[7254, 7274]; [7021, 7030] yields 48.6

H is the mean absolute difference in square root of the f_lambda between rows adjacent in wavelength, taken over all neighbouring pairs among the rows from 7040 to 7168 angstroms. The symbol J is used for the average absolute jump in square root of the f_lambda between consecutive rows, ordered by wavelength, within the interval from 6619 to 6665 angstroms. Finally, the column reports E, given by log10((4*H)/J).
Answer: 0.6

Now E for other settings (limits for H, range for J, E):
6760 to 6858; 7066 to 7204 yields 0.3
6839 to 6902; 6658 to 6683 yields 1.4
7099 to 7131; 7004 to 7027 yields 0.9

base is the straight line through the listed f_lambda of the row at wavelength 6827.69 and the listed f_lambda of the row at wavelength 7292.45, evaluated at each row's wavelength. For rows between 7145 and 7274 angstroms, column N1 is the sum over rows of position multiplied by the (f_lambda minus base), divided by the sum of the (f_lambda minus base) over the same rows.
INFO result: 7185.9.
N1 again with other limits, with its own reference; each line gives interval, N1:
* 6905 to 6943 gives 6914.0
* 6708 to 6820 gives 6755.2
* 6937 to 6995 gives 6980.9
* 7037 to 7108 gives 7082.9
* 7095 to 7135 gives 7115.7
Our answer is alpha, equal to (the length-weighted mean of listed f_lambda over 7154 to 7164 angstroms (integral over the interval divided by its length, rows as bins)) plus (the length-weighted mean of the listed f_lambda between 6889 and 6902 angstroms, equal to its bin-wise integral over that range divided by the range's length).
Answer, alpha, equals 92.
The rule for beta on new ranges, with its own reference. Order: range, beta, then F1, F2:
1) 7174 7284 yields 1.08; 0.186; 0.896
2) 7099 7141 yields 0.95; 0.011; 0.934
